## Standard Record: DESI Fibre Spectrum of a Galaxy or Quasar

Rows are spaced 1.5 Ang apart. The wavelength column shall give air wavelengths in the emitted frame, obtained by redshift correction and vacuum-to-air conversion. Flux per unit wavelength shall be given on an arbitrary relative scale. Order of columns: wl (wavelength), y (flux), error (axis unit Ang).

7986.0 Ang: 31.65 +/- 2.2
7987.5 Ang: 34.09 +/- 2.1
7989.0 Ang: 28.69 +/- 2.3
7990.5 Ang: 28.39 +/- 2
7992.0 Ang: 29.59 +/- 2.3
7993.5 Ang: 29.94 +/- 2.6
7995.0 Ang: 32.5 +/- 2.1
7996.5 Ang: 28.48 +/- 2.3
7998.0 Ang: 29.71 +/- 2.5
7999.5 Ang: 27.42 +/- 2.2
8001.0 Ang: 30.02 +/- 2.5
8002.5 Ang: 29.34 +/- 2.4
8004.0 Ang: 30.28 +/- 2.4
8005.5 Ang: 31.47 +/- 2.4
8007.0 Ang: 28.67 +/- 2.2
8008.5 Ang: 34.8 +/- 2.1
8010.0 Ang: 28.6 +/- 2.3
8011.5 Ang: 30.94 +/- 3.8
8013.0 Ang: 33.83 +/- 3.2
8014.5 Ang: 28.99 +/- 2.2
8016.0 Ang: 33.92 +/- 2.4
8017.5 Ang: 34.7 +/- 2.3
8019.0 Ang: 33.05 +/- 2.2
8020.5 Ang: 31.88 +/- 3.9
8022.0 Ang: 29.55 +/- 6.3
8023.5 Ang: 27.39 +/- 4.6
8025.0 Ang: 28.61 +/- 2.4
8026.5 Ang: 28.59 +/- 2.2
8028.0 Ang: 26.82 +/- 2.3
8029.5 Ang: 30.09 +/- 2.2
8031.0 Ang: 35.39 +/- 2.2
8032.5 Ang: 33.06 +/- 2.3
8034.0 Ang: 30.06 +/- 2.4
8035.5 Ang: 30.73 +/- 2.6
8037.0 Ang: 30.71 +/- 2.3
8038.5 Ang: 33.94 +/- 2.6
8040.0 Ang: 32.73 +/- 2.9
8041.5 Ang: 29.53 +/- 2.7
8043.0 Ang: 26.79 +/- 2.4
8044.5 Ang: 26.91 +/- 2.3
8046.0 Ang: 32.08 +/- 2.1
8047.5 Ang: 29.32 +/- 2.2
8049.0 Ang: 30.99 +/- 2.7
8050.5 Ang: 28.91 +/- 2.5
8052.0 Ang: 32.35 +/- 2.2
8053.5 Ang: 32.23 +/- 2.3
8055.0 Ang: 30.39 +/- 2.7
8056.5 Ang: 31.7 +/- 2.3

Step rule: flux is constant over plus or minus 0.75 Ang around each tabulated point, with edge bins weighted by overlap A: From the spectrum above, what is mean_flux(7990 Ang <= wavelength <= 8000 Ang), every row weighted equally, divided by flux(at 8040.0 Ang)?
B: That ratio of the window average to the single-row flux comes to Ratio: 0.90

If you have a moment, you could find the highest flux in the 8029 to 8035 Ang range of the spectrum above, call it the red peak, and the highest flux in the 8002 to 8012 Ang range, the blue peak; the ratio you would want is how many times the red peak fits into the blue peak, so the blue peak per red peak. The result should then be 0.98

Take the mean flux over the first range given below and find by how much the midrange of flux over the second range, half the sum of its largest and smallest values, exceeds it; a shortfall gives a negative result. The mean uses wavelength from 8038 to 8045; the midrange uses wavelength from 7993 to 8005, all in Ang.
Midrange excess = 0.0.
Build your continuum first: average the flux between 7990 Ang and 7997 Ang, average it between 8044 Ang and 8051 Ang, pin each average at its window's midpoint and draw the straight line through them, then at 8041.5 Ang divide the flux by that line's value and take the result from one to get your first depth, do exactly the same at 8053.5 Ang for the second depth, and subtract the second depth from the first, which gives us 0.09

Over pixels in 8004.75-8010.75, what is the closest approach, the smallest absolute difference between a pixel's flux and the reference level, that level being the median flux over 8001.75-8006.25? 1.2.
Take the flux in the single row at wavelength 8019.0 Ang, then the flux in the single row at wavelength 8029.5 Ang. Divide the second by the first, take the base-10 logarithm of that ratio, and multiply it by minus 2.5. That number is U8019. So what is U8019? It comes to 0.10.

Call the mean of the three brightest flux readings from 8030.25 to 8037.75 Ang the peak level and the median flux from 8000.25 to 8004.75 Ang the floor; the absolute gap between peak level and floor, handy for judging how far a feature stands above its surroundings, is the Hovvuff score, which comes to 3.0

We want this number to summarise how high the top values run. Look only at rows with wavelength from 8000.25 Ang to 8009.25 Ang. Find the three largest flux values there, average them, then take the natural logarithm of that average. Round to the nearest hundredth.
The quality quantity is 3.47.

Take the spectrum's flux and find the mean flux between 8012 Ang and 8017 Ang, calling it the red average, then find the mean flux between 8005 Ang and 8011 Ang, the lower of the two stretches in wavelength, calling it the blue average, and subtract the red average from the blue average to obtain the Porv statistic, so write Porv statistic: -1.4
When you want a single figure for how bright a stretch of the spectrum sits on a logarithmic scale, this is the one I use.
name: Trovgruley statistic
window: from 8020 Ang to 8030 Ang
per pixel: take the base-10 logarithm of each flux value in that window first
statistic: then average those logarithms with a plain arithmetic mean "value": 1.46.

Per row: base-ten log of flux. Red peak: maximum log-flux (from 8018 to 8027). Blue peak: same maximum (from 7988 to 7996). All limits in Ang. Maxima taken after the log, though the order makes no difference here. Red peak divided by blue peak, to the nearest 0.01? 1.00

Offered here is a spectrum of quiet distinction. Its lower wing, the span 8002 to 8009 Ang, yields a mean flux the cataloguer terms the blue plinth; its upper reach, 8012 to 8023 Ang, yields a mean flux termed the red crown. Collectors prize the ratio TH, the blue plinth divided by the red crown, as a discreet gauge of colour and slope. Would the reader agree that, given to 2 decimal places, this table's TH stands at 0.96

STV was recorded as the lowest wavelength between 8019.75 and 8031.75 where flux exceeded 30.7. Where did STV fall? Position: 8020.5 Ang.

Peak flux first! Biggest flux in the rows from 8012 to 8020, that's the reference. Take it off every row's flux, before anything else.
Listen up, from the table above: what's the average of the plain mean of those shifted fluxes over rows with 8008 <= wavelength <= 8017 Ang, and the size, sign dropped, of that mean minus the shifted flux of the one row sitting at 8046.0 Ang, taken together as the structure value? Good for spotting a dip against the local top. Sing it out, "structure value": -1.31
